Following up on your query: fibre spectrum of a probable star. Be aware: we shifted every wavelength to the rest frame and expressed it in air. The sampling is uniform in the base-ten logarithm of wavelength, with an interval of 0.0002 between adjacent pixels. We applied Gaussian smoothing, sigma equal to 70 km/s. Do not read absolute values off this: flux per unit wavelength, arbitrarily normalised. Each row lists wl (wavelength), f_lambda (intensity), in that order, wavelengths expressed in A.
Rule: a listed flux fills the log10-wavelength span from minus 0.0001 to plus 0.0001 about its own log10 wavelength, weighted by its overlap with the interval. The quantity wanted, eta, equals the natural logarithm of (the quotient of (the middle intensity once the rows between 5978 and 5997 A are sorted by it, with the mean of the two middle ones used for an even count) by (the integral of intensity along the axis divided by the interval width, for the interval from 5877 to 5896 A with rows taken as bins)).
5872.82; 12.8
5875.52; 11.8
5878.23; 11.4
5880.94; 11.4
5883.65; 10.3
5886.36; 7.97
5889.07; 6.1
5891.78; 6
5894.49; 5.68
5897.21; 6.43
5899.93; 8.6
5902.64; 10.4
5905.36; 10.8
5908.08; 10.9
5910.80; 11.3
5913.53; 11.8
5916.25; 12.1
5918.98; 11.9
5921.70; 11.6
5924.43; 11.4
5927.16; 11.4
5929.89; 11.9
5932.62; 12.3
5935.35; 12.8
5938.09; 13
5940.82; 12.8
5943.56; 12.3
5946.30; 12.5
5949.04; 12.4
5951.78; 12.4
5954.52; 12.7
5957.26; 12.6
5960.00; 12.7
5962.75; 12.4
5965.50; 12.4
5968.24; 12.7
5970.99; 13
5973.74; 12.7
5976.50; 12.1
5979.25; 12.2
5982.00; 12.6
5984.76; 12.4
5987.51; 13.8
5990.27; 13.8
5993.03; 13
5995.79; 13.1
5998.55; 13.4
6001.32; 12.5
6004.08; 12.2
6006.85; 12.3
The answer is 0.4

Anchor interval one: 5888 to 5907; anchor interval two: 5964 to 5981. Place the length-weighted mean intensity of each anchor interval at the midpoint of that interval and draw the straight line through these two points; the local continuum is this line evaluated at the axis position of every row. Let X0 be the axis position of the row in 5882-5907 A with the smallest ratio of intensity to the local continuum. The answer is 5894.49 A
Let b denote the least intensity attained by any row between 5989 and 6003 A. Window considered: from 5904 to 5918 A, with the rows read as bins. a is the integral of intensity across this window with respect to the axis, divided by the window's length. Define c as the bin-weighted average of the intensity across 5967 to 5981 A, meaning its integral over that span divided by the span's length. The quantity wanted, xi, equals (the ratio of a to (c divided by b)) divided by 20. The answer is 0.57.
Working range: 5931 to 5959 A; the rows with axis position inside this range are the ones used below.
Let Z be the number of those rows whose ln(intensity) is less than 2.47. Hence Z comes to 0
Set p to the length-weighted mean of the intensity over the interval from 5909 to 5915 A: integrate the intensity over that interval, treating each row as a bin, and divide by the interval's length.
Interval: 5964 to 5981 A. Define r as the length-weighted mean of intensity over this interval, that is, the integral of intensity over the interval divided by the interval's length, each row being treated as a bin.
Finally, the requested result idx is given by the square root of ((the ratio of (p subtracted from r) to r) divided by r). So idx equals 0.08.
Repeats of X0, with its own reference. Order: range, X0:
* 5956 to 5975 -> 5973.74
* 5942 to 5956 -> 5951.78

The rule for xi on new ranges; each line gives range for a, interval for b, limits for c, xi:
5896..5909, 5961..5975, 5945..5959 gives 0.47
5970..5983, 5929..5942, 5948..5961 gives 0.59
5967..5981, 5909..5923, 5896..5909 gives 0.75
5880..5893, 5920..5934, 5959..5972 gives 0.37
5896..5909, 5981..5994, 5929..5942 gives 0.46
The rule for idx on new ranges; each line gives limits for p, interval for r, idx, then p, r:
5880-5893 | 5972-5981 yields 0.16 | 8.3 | 12.4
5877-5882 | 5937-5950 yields 0.09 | 11.4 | 12.6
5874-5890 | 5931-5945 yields 0.13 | 10.0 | 12.6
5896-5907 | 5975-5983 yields 0.14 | 9.1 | 12.3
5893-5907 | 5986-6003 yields 0.17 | 8.4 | 13.2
